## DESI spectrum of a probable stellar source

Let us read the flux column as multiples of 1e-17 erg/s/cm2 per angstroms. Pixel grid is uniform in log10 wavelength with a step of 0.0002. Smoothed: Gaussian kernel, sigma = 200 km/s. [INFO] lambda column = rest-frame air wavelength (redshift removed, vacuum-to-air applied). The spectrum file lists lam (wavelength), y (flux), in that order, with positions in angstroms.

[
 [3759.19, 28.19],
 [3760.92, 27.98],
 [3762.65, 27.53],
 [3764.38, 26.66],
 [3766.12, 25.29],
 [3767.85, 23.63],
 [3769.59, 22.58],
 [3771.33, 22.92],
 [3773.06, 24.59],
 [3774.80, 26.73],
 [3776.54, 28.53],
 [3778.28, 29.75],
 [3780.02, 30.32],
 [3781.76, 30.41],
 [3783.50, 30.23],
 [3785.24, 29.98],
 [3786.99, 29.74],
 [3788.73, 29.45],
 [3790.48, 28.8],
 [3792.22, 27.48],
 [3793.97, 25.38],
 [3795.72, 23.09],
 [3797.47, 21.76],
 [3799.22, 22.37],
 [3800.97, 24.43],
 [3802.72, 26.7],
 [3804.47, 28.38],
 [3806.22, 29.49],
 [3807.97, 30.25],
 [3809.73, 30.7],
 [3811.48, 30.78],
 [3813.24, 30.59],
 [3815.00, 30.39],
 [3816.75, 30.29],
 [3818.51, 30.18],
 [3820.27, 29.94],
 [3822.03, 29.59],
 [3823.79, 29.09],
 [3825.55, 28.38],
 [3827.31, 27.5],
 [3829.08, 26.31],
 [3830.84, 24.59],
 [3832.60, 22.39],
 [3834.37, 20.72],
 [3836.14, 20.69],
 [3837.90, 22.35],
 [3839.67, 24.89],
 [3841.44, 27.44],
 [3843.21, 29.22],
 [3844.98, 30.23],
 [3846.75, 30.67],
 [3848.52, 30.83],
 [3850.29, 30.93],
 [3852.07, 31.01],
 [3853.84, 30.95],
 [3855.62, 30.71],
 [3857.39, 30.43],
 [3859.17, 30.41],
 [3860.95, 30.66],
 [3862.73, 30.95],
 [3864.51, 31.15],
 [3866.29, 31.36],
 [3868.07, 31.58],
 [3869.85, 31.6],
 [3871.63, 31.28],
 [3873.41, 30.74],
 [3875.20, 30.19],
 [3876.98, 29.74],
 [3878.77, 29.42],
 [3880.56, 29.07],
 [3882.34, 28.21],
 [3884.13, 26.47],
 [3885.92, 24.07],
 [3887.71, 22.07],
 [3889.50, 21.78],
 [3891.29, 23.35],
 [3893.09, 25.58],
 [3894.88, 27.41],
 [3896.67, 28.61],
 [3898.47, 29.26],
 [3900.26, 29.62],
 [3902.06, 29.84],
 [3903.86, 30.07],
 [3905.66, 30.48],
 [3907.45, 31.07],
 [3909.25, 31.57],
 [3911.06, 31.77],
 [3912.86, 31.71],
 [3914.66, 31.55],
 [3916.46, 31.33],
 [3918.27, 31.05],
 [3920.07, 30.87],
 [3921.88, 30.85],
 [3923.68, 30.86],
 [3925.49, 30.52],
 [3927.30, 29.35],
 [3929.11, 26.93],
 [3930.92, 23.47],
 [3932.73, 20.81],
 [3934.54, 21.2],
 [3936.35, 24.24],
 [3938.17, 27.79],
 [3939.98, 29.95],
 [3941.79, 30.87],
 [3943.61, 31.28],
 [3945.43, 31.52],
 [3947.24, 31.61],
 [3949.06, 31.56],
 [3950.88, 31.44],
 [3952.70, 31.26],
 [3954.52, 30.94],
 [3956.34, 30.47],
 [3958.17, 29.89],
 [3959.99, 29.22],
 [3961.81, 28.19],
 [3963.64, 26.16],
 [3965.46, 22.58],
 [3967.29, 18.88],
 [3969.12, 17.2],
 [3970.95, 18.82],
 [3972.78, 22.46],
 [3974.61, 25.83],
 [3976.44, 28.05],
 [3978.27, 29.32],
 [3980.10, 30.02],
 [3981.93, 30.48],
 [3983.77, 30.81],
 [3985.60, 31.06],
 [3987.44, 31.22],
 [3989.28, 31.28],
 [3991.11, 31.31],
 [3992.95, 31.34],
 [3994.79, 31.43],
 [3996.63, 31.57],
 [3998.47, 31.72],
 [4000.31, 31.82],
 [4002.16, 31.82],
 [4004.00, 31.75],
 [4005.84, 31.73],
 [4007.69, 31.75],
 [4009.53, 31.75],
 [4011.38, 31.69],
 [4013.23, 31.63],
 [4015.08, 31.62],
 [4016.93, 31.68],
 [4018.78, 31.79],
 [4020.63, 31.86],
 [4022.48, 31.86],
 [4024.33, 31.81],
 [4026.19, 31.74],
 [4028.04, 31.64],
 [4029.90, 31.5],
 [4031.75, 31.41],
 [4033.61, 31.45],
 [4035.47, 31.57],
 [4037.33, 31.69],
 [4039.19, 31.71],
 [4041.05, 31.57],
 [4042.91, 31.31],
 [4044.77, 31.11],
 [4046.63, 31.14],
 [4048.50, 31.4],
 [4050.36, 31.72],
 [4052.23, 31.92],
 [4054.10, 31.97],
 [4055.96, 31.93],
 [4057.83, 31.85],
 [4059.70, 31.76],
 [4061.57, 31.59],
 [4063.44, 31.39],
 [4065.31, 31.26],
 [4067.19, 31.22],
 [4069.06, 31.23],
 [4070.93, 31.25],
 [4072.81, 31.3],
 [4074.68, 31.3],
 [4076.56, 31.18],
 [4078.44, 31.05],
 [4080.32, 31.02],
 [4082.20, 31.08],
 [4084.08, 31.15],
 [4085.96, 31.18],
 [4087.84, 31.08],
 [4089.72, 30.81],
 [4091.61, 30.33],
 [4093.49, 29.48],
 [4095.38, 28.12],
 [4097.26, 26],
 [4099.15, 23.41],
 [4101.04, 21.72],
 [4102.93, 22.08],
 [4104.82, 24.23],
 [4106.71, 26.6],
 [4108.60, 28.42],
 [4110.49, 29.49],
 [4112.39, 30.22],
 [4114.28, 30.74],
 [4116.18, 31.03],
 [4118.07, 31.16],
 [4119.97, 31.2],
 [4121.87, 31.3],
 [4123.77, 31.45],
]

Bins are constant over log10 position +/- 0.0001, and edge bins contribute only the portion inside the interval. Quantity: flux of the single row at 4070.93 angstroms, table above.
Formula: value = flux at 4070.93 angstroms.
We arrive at 31.25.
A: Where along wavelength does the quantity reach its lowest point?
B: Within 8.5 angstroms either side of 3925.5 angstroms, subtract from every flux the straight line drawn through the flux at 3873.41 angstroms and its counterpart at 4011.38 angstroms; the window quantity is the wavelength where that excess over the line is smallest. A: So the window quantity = 3932.73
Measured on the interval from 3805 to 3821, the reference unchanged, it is 3806.22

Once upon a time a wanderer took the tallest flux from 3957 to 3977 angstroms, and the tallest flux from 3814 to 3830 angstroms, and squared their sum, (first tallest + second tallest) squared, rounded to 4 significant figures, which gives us 3634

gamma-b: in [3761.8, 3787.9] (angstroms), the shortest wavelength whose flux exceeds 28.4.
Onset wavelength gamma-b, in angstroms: 3776.54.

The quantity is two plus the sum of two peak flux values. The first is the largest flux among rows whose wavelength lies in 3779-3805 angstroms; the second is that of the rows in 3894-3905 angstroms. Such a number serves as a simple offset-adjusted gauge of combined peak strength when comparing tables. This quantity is 62.5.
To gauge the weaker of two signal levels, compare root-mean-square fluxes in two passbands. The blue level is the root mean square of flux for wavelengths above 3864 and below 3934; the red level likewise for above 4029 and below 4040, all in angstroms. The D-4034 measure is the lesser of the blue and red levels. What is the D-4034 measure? 29.1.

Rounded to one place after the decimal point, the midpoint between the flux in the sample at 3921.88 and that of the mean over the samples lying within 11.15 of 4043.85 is 31.2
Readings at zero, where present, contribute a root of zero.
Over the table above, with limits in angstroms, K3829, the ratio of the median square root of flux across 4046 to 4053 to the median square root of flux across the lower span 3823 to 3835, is 1.10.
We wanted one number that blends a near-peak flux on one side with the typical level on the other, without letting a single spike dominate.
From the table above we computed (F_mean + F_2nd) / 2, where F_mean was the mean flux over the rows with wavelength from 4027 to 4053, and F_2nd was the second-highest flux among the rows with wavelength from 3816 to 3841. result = 30.8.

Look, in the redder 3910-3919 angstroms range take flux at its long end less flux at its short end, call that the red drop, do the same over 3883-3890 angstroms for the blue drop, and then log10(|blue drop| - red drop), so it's 0.73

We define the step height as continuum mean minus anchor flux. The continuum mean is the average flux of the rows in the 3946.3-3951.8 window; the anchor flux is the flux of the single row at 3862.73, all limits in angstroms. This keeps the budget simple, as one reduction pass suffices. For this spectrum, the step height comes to 1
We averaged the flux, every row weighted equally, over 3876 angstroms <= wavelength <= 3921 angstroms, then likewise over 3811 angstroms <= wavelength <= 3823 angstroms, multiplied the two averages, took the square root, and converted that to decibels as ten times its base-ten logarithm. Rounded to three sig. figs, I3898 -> 14.7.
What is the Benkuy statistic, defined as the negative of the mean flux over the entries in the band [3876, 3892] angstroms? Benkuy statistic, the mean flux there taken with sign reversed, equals -26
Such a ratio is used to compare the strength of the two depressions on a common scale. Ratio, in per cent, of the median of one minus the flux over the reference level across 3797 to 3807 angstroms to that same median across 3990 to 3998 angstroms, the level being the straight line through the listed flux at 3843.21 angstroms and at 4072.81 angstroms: -435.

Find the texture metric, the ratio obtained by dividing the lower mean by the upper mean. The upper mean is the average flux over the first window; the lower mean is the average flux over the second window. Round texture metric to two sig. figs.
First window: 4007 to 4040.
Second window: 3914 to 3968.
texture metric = 0.90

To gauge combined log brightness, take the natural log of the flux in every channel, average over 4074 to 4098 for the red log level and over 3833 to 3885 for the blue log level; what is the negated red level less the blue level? -6.77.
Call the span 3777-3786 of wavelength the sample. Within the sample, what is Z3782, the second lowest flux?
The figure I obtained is 29.98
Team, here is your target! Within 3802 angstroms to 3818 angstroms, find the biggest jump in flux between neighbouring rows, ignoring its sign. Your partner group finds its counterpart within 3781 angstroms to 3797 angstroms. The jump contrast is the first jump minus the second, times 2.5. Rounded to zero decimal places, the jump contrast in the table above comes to -2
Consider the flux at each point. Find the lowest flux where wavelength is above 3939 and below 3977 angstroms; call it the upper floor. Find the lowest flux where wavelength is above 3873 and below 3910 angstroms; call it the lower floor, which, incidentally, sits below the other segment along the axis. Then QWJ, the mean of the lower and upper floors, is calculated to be 19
